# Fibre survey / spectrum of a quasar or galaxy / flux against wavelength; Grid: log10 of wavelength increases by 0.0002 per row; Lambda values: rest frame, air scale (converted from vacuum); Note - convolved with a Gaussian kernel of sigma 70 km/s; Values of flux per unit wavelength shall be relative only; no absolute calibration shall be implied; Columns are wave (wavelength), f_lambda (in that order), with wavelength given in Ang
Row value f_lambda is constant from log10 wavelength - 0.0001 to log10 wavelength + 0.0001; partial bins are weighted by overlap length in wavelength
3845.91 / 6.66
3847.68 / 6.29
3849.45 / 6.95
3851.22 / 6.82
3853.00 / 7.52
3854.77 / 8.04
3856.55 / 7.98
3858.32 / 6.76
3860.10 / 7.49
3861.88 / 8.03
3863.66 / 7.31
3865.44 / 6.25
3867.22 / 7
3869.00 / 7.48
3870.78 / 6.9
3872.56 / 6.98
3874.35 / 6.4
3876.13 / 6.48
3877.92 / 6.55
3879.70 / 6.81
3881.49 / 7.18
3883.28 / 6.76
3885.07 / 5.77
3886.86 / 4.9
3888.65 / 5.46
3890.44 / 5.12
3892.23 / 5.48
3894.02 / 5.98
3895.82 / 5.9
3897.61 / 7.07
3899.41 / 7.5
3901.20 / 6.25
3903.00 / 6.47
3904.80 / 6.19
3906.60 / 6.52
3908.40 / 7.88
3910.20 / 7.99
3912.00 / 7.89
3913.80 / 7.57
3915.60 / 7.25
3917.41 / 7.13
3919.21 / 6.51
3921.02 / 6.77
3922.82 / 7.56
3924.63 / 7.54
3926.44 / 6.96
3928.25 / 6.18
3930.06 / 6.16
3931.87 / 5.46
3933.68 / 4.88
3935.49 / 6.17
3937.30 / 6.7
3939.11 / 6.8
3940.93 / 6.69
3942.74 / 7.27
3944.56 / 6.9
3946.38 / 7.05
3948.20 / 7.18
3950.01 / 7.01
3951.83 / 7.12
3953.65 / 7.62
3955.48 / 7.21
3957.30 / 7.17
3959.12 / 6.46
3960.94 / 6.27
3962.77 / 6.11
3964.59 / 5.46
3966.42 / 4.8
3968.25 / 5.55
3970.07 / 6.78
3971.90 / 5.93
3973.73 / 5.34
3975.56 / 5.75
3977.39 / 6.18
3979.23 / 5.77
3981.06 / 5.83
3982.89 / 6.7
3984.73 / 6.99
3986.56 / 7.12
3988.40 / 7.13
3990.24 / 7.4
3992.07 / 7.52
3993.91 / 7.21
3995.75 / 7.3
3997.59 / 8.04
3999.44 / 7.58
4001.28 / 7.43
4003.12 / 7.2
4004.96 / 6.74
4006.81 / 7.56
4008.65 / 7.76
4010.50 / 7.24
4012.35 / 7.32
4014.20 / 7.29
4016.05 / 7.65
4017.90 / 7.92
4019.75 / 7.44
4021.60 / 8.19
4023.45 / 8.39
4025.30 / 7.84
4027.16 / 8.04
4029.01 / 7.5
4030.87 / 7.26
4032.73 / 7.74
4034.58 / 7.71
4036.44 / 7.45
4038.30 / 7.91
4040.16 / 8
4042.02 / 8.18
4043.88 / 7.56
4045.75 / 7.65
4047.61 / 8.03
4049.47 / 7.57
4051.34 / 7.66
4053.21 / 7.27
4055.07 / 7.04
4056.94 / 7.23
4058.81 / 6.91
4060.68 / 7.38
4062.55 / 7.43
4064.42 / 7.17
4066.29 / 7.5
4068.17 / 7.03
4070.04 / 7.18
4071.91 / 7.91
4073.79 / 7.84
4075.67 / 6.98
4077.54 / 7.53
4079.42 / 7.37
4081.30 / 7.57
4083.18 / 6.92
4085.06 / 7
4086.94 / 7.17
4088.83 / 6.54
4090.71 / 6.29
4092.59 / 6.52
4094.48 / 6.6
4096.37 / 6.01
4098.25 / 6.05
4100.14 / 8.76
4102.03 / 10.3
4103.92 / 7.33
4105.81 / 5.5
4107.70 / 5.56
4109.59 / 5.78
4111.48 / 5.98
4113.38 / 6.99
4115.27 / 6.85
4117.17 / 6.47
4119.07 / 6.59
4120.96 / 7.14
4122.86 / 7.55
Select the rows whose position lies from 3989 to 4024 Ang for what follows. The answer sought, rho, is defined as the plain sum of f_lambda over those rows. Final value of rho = 143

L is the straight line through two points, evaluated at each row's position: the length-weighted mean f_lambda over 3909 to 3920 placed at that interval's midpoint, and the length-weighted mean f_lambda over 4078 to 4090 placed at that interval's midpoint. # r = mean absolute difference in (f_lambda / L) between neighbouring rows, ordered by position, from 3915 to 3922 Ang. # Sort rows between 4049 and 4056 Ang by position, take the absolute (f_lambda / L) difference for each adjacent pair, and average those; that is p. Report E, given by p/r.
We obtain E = 0.7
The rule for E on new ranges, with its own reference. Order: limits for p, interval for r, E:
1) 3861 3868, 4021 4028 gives 2.5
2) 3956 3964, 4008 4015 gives 1.7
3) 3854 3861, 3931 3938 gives 0.8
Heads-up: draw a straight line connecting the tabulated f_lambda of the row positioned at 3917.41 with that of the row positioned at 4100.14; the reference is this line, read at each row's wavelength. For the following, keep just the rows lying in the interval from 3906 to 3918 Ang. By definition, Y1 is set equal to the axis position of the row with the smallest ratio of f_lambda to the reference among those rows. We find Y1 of 3906.60 Ang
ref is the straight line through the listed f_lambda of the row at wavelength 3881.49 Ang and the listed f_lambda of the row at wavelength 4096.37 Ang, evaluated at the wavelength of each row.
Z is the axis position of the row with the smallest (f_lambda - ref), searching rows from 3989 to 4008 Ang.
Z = 4004.96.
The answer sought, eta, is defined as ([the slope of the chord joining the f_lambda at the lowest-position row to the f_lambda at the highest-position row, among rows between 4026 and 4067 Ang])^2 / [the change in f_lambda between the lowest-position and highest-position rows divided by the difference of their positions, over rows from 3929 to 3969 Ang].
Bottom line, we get -0.01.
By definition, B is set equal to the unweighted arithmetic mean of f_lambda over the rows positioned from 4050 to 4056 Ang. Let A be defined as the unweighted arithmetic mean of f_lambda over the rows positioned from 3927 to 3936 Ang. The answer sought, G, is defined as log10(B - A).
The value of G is 0.2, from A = 5.77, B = 7.32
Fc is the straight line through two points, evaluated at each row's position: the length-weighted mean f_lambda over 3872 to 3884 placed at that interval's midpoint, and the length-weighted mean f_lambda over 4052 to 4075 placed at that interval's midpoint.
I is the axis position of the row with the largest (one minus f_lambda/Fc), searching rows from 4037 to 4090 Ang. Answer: 4088.83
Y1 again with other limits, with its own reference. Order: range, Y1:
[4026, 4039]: 4030.87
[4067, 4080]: 4075.67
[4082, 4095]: 4090.71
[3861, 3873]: 3865.44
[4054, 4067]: 4058.81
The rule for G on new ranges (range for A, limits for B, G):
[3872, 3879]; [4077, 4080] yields -0.1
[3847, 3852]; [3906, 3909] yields -0.3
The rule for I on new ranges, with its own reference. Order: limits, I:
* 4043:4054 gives 4053.21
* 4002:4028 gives 4004.96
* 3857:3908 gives 3886.86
